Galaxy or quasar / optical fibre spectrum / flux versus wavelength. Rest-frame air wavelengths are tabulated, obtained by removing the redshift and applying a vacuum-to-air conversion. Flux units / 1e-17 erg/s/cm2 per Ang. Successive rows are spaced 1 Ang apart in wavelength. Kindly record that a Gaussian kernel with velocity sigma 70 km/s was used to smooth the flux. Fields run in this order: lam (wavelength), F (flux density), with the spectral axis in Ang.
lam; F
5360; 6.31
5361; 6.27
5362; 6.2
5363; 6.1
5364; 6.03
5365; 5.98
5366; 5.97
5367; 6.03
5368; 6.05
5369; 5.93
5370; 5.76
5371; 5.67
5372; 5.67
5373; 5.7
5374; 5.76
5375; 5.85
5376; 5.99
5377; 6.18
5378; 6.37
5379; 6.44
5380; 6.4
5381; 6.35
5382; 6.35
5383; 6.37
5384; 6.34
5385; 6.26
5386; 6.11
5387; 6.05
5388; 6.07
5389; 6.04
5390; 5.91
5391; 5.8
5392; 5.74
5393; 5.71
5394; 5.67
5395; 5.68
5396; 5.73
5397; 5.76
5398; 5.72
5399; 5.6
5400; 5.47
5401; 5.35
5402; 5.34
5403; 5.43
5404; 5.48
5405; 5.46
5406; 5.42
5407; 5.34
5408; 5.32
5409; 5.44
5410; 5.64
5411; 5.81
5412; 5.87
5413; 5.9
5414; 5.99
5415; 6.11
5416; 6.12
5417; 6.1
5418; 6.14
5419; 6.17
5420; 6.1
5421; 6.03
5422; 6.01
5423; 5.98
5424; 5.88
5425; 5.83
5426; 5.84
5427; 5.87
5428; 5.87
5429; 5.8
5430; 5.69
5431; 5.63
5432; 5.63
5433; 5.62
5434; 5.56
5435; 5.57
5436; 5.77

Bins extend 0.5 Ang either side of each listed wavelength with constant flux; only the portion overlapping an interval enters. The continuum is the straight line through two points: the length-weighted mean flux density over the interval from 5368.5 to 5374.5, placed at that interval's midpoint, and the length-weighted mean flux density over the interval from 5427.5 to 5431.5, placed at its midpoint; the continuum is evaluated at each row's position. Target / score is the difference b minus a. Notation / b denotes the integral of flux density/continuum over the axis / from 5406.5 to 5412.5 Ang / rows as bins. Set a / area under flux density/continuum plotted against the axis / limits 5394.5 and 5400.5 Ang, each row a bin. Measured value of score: -0.1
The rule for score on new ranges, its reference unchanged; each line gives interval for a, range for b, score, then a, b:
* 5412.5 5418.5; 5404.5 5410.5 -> -0.7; 6.33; 5.7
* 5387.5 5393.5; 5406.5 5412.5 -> -0.3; 6.14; 5.8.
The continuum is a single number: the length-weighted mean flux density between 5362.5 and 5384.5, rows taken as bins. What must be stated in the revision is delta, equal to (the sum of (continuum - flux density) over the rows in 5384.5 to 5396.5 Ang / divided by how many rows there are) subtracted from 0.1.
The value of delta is -0.06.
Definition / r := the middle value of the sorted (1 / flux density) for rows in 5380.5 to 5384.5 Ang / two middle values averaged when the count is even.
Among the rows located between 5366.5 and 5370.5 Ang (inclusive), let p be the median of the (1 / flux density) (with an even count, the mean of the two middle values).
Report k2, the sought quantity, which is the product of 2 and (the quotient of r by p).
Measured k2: 1.9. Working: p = 0.167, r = 0.157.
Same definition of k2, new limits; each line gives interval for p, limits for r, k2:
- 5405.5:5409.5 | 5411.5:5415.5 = 1.8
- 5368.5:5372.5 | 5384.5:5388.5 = 1.9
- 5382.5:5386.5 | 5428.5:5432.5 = 2.2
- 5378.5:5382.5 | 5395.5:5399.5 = 2.2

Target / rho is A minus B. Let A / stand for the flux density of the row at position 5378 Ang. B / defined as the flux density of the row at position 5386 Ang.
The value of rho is 0.3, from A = 6.37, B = 6.11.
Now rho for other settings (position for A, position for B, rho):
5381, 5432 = 0.7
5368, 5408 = 0.7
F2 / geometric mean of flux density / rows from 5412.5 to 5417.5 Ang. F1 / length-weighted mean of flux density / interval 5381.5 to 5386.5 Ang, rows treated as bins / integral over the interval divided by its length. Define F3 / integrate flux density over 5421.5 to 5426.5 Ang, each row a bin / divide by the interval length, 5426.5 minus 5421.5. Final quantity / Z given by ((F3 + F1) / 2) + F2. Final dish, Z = 12.1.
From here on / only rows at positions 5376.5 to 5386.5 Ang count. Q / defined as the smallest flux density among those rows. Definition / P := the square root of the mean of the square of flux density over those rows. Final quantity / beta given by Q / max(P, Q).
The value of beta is 0.97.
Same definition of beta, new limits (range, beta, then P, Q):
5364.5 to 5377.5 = 0.96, 5.9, 5.67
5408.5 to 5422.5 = 0.91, 6.0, 5.44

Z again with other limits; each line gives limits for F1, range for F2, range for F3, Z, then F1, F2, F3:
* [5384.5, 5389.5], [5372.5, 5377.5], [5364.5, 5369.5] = 11.9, 6.1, 5.89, 5.99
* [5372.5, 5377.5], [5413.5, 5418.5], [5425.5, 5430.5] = 11.9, 5.9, 6.09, 5.81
